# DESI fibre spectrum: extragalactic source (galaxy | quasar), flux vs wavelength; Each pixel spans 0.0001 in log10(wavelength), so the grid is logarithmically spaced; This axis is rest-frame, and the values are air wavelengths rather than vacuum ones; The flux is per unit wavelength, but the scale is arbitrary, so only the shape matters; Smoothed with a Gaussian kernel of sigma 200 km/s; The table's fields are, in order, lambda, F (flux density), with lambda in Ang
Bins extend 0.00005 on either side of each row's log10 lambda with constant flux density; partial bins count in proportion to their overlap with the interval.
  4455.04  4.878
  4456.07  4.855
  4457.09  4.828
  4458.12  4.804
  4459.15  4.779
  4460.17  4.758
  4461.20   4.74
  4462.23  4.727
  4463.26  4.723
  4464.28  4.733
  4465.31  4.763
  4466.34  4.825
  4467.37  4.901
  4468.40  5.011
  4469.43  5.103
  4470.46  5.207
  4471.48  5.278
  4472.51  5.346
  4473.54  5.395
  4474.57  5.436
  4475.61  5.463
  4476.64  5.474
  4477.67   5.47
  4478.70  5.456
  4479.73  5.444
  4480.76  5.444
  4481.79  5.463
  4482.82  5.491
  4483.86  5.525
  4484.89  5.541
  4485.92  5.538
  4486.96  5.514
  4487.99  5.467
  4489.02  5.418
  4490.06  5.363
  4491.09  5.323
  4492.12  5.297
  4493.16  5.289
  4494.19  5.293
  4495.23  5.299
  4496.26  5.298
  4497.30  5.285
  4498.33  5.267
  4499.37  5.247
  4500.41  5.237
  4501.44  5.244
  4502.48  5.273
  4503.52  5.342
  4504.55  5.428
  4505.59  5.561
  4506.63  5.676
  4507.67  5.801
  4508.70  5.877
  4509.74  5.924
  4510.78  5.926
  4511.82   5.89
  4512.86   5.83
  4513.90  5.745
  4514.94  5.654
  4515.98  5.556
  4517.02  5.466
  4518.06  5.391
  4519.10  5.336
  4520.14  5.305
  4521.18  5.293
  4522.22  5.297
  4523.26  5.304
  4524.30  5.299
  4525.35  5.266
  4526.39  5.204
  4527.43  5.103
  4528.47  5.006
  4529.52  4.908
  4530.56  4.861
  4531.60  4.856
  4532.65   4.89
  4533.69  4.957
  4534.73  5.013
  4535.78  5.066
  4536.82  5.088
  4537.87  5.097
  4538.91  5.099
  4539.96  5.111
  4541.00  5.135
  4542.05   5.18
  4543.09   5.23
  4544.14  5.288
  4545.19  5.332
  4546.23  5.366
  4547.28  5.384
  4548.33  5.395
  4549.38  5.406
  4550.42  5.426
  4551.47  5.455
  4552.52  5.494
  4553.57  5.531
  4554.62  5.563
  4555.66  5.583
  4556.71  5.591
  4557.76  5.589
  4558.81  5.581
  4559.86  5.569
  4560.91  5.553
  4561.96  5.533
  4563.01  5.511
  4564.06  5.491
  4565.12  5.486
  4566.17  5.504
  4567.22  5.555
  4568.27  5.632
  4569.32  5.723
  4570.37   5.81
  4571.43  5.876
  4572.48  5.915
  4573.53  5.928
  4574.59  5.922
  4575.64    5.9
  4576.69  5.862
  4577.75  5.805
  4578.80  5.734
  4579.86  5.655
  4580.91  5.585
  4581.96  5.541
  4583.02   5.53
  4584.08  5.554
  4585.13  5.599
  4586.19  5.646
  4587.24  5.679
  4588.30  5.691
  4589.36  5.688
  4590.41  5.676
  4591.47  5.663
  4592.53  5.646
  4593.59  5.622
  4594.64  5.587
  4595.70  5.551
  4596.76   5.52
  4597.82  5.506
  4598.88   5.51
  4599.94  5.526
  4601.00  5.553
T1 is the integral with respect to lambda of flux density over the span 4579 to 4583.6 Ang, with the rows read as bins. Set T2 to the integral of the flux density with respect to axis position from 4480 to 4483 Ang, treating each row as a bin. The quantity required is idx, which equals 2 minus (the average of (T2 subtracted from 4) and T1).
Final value -4.6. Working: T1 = 26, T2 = 16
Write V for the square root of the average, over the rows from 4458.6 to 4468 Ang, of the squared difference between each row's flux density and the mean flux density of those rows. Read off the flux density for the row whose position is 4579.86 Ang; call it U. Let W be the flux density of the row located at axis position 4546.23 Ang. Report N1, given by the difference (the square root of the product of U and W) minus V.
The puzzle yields 5.45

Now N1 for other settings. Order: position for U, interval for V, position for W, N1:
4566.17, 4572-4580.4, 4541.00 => 5.22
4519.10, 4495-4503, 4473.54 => 5.34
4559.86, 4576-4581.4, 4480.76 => 5.41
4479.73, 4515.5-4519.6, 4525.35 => 5.27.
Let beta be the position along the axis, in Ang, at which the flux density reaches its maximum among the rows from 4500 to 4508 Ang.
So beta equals 4507.67 Ang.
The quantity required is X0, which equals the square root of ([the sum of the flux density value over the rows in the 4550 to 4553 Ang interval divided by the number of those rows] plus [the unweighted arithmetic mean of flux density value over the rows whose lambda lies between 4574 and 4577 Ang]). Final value 3.37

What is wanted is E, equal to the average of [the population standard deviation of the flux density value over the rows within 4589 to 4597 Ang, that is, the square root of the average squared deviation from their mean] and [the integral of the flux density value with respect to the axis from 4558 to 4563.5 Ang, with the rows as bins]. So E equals 15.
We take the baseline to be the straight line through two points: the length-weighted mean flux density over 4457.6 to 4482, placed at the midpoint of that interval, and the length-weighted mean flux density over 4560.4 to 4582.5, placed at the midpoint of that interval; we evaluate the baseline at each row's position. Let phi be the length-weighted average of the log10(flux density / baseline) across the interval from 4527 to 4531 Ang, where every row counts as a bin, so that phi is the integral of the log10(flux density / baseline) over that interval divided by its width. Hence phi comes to -0.04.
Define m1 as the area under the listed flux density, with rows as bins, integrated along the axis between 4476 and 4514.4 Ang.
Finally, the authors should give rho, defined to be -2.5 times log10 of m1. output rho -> -5.8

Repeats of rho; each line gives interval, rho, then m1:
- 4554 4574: -5.1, 113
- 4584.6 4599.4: -4.8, 83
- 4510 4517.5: -4.1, 43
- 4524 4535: -4.4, 55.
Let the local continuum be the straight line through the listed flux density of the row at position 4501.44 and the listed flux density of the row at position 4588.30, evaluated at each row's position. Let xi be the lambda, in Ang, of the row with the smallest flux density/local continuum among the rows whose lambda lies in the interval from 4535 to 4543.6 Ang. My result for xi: 4535.78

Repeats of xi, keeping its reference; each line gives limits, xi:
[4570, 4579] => 4578.80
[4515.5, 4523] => 4522.22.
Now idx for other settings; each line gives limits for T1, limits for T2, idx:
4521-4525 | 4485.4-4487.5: -4.8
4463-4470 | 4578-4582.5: -4.4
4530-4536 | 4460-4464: -5.3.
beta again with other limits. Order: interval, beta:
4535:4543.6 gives 4543.09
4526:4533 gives 4526.39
